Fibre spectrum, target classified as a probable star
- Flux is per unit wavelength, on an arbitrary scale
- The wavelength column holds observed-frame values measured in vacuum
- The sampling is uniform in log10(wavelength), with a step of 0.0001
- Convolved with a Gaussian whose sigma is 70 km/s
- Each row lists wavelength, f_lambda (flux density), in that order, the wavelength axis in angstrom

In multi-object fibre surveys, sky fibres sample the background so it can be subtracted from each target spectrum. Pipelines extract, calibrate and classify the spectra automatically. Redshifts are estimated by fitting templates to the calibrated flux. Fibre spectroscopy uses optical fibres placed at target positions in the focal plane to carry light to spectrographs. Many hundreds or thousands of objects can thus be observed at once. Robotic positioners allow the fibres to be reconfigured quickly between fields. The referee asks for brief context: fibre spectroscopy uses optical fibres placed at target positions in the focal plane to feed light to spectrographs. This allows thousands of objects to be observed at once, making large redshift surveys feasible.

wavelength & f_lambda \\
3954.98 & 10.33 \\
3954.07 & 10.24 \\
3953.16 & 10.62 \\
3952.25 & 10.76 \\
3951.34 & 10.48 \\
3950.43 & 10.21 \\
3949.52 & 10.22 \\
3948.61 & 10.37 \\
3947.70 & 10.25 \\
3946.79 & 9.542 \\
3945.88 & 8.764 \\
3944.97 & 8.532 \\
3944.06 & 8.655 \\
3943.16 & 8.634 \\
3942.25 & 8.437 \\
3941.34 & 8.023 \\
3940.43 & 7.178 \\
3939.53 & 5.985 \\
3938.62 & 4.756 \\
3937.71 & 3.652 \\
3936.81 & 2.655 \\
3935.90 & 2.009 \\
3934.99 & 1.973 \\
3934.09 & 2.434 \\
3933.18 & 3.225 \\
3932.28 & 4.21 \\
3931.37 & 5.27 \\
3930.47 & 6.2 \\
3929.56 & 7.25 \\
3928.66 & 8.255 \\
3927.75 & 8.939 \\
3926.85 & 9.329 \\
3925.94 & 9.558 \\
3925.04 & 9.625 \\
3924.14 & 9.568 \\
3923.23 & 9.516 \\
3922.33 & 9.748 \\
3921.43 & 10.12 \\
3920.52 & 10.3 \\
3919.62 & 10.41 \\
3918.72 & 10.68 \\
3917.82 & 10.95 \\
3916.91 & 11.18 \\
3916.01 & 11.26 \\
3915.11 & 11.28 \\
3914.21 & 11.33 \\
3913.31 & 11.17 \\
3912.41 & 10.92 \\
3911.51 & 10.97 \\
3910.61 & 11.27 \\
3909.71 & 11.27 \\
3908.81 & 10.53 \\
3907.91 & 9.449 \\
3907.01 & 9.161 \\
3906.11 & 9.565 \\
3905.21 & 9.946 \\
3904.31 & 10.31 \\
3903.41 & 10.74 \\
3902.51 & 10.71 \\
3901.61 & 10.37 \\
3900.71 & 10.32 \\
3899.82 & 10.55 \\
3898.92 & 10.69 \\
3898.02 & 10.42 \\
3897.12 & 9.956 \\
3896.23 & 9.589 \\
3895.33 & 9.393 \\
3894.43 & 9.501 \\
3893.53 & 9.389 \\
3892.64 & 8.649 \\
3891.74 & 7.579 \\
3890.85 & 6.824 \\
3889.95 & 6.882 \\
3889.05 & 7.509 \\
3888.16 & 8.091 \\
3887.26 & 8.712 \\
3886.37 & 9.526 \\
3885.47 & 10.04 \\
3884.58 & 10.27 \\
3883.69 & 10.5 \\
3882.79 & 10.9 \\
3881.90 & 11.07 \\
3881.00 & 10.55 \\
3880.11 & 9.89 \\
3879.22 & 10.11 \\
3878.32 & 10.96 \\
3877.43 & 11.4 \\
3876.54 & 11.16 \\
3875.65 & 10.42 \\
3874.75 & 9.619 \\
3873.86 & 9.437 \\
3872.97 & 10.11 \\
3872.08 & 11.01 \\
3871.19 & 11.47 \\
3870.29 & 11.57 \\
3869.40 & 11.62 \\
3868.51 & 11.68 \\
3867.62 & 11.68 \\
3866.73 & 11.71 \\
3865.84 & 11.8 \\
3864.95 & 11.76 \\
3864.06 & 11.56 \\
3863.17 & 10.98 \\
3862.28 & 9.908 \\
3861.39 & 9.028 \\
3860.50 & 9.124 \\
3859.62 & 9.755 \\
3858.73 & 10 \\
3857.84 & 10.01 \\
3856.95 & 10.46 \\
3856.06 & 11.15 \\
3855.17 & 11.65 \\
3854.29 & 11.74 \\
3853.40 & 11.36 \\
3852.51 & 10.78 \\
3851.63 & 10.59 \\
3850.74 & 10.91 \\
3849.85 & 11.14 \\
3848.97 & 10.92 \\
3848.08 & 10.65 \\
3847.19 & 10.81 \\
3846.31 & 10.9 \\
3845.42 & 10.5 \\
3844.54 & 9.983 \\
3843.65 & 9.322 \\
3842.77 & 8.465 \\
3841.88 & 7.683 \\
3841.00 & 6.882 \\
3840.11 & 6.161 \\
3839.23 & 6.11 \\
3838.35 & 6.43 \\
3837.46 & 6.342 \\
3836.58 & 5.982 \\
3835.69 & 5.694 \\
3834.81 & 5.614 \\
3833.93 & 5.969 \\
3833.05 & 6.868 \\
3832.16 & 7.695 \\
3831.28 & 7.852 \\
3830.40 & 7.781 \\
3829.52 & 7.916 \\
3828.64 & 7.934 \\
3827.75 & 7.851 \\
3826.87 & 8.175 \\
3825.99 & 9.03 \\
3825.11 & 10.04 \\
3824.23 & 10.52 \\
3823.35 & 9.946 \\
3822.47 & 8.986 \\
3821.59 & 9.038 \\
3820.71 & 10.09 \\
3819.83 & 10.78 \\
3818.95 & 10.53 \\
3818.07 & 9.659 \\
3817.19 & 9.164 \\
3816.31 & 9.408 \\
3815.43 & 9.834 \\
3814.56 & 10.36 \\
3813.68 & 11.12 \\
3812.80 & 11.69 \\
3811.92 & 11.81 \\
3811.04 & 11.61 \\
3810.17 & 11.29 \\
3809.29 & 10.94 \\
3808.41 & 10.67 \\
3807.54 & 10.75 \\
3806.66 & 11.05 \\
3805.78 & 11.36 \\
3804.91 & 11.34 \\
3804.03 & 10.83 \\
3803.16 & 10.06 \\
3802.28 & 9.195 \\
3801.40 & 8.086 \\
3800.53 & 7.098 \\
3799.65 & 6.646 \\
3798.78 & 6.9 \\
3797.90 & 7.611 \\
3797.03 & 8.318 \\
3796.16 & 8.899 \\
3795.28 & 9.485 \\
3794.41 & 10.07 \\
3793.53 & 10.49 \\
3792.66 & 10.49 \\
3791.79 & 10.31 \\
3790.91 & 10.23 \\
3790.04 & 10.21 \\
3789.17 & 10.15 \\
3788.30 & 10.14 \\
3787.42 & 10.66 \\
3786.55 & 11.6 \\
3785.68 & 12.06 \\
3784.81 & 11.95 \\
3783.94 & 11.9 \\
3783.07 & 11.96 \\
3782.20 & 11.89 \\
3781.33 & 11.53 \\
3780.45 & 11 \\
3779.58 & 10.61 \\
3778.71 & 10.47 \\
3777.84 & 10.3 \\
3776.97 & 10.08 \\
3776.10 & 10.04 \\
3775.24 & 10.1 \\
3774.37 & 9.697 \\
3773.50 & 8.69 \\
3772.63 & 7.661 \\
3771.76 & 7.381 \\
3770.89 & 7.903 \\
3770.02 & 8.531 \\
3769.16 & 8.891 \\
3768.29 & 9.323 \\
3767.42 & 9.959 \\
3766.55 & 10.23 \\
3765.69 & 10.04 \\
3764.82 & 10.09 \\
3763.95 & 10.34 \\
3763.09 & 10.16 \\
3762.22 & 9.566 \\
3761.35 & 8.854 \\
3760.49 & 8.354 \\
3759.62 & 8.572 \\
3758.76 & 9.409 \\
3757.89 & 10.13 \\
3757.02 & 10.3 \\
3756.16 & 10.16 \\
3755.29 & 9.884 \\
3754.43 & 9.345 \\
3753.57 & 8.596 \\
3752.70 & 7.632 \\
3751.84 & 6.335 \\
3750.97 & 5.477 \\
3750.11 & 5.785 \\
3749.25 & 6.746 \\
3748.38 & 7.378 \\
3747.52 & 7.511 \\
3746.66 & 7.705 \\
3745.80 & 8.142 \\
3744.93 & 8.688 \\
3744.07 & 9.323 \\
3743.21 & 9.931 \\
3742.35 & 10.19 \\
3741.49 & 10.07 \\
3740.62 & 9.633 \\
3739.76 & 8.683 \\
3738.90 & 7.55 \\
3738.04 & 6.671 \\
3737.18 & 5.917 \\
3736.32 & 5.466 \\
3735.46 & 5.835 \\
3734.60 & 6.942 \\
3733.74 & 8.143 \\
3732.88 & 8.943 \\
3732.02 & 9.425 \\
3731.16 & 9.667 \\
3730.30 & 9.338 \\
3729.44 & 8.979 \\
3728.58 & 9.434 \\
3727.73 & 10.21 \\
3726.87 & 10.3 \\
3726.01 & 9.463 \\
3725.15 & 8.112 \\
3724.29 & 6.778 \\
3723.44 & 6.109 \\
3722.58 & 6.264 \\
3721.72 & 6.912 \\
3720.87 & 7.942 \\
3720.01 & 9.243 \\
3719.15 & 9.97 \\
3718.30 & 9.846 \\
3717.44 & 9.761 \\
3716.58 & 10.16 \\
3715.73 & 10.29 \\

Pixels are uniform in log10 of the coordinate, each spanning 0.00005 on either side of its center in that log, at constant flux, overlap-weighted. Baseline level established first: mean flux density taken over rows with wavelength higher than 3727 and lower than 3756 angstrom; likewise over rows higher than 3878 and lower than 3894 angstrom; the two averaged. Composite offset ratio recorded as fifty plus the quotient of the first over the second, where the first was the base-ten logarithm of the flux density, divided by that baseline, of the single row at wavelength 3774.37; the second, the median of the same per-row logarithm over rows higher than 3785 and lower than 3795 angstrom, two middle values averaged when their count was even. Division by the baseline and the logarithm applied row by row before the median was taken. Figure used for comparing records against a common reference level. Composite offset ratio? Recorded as 50.6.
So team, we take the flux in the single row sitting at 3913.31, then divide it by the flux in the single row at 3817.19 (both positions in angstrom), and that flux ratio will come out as 1.22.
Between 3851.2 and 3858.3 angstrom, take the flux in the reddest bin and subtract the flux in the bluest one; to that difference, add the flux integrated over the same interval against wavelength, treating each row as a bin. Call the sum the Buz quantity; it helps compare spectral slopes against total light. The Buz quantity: 77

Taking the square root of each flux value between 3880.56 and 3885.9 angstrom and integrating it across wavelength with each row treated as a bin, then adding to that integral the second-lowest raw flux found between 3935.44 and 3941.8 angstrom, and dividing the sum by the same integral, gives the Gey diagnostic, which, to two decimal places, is 1.15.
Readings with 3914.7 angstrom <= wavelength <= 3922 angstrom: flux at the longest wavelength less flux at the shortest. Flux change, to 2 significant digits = -1.2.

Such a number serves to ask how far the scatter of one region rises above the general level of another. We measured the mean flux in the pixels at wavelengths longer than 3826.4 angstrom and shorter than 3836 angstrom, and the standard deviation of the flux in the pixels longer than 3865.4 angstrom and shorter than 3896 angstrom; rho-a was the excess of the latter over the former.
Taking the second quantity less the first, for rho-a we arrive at -5.8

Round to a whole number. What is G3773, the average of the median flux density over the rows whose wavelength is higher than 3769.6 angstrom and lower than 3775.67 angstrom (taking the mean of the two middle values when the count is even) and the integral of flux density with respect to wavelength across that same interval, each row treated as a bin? 30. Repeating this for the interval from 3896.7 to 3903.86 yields 43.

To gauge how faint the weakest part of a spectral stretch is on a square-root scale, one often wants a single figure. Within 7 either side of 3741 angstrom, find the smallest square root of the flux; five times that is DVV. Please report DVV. 12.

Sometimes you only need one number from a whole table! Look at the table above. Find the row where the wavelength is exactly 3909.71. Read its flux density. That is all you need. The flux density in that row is 11.27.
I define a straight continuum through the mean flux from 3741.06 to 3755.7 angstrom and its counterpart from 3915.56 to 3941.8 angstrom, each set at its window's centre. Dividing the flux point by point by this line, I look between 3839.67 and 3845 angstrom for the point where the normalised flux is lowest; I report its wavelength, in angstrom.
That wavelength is 3840.11 angstrom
